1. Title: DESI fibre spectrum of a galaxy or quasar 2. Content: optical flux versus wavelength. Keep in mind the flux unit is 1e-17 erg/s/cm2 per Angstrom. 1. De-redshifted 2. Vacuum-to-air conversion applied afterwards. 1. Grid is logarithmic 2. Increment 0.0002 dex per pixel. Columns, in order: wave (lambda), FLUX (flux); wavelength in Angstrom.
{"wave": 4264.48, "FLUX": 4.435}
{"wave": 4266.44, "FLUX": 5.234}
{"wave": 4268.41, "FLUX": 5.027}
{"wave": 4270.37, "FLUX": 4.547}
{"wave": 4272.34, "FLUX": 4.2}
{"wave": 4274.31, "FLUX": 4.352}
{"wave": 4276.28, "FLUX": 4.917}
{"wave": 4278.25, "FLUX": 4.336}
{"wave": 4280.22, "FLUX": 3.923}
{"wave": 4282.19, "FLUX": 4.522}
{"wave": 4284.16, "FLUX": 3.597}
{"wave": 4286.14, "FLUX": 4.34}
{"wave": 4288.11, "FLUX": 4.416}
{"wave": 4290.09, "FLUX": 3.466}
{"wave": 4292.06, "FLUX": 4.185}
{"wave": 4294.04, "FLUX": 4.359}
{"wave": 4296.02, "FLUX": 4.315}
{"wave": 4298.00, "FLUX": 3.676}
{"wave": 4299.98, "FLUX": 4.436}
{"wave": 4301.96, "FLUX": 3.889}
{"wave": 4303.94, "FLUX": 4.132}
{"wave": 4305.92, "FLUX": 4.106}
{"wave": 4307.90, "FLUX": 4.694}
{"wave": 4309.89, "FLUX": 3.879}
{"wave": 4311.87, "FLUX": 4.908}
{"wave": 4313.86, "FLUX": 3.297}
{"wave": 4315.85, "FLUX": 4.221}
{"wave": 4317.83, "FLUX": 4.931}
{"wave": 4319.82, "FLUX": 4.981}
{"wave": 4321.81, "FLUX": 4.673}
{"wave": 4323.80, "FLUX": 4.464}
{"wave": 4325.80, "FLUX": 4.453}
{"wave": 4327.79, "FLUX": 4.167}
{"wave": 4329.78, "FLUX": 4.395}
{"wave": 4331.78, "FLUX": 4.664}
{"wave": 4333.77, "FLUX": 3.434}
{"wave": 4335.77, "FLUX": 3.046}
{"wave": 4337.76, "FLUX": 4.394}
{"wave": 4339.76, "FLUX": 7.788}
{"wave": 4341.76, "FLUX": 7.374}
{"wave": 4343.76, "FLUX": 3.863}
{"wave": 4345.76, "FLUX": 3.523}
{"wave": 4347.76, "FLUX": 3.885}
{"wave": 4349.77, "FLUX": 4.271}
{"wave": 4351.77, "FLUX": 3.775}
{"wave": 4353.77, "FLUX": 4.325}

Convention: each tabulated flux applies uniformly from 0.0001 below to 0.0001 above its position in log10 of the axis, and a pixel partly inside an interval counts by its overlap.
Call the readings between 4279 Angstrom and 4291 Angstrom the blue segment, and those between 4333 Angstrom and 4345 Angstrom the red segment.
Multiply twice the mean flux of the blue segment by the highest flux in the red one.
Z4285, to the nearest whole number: 63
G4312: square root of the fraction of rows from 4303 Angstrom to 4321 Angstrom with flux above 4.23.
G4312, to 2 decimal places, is 0.67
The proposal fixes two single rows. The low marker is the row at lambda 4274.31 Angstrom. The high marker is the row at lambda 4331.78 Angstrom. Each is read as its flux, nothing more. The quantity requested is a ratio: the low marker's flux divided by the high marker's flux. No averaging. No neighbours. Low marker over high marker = 0.93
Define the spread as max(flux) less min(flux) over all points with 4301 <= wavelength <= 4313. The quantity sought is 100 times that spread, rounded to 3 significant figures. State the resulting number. 103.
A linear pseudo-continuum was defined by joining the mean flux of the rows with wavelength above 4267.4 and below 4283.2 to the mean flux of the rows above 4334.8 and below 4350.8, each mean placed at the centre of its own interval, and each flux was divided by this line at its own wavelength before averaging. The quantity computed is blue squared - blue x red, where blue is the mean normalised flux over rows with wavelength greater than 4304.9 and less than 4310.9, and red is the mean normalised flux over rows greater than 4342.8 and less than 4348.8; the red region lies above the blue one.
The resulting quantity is 0.12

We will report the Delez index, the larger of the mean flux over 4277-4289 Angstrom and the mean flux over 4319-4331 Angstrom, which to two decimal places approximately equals 4.52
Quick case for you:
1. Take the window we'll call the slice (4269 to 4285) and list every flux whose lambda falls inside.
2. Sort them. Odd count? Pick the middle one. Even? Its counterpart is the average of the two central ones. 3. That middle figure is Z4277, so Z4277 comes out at 4.34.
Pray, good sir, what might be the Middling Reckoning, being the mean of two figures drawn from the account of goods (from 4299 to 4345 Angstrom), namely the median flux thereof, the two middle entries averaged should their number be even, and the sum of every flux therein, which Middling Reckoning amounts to 54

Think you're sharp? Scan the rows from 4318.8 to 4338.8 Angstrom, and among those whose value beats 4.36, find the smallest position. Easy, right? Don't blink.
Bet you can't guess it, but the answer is 4319.82 Angstrom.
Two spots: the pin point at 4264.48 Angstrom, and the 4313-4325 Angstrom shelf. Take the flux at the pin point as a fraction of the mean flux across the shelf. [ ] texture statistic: 1.00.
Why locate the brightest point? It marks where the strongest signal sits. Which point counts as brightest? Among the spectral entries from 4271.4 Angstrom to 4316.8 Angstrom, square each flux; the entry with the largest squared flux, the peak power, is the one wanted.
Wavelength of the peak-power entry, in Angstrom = 4276.28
